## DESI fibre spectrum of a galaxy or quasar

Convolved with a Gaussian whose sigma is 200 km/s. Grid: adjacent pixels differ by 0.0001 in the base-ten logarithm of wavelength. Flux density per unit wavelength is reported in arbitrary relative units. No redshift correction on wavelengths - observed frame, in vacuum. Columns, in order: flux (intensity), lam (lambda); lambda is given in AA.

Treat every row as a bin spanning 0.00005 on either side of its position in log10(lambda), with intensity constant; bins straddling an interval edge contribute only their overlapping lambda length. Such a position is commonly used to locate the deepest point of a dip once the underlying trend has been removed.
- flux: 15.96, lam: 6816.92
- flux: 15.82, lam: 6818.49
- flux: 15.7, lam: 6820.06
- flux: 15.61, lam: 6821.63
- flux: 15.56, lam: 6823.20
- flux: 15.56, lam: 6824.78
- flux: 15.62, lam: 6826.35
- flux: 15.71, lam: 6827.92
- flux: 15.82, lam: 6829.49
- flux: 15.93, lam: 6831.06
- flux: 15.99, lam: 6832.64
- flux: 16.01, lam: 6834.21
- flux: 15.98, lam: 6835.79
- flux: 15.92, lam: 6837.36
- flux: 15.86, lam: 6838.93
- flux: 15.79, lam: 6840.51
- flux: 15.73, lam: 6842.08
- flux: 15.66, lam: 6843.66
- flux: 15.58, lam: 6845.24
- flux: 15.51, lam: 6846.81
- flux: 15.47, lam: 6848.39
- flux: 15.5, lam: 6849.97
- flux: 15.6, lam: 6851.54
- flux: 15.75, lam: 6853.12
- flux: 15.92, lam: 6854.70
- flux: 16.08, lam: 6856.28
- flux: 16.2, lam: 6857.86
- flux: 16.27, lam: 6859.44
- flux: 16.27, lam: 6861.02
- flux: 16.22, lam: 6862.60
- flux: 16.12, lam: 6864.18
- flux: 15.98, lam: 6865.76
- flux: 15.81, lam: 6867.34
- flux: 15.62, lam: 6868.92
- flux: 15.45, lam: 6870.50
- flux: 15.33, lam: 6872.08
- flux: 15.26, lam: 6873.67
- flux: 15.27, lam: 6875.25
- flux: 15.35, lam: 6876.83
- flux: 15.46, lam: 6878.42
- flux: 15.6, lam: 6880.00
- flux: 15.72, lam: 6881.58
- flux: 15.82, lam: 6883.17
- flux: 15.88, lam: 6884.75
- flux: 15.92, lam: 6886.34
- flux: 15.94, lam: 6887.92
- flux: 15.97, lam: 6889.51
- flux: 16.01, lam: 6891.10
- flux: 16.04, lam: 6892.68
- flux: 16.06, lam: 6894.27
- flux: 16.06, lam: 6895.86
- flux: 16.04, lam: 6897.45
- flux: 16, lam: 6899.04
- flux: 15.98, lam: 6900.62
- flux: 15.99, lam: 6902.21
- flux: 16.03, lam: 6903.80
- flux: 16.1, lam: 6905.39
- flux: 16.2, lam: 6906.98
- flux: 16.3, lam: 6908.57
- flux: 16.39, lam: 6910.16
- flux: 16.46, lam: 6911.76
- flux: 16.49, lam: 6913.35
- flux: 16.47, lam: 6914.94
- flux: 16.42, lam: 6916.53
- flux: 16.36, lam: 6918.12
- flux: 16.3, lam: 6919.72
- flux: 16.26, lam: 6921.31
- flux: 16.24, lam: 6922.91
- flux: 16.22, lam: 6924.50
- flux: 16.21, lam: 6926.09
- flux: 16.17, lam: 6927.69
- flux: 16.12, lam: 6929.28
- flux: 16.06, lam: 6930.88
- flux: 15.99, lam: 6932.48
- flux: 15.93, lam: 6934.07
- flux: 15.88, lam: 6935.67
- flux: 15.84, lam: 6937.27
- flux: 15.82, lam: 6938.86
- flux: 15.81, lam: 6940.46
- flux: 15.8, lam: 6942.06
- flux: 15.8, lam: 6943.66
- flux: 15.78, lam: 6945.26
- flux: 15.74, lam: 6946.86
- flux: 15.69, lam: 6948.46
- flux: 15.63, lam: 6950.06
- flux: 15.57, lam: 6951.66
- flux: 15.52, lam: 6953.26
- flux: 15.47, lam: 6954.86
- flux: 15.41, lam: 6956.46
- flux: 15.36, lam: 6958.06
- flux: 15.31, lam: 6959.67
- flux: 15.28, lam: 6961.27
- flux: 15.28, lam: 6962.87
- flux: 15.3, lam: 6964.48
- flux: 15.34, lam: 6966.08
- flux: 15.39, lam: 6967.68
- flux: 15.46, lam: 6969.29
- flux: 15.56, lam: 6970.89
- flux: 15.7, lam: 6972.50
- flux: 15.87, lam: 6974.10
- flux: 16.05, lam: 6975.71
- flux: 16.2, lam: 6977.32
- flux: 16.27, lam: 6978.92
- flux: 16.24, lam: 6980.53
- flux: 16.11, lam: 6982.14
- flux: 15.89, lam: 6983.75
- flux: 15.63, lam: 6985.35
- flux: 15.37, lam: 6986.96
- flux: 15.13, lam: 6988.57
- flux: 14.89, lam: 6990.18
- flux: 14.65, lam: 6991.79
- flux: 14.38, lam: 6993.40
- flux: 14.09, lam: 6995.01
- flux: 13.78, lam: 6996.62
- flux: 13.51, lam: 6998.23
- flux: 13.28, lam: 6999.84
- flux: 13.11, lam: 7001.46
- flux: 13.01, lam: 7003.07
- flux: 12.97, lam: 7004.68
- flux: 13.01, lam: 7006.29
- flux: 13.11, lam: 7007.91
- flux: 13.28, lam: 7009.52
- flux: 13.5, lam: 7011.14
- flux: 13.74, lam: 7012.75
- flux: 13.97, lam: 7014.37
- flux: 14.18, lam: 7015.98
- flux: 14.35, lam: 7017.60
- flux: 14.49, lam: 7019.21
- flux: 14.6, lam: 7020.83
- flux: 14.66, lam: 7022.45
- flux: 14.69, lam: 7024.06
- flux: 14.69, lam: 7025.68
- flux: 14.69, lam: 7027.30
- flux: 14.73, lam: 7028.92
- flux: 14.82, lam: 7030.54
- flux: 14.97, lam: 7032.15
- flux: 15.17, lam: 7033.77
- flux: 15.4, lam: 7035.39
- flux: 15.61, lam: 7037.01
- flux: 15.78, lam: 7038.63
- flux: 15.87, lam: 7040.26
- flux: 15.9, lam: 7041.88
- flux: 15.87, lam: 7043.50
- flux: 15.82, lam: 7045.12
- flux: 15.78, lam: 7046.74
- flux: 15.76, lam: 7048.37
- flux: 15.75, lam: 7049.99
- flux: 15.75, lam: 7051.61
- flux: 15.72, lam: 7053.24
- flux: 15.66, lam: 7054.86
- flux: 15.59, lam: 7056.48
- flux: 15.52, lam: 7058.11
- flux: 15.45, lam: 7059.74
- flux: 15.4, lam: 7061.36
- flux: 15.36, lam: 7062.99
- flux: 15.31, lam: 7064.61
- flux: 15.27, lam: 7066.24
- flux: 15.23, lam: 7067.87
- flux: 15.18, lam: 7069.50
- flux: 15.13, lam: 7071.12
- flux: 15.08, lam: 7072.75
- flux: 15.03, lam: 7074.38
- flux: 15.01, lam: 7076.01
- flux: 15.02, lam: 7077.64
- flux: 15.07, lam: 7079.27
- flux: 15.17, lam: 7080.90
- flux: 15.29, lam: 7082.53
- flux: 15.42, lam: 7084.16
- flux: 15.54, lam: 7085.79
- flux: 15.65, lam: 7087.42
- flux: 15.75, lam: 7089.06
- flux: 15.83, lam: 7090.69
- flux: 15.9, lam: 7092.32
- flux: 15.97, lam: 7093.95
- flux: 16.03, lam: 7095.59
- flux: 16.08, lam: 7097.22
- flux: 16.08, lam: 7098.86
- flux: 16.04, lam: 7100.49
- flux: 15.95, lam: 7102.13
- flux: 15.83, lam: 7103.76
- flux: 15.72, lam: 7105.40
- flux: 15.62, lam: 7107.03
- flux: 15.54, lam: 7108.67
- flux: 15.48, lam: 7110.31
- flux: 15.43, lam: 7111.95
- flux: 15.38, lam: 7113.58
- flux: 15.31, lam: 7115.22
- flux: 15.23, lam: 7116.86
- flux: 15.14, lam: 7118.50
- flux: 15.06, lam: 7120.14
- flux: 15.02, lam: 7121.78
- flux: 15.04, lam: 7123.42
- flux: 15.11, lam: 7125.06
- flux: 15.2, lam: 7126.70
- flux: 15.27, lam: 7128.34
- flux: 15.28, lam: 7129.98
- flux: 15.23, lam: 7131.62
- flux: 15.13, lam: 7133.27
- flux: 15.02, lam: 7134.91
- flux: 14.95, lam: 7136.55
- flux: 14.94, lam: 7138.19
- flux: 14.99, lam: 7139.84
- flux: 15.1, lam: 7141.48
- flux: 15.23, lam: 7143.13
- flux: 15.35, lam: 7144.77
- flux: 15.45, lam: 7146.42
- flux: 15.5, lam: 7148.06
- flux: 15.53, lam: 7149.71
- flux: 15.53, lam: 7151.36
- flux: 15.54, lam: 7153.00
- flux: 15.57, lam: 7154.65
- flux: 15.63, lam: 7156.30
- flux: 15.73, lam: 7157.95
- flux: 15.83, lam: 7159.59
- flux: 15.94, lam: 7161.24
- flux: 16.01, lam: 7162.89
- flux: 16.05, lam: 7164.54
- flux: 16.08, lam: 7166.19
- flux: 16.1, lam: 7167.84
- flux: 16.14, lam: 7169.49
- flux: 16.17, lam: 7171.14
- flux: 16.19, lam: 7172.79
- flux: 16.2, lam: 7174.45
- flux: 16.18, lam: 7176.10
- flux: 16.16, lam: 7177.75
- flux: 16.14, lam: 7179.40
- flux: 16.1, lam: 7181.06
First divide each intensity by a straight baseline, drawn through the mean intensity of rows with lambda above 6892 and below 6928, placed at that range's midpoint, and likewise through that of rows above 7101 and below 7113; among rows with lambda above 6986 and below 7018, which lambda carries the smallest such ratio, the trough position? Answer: 7004.68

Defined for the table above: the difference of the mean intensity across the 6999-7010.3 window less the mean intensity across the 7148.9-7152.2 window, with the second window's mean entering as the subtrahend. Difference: -2.4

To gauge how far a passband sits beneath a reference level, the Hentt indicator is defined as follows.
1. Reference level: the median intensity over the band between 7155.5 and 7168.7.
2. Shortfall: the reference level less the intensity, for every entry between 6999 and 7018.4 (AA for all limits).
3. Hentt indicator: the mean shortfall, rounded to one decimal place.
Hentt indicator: 2.5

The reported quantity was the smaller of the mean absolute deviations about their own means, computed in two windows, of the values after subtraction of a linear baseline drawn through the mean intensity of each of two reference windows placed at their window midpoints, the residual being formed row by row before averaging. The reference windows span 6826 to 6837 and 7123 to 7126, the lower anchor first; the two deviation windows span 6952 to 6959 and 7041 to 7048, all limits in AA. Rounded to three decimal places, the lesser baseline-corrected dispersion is 0.038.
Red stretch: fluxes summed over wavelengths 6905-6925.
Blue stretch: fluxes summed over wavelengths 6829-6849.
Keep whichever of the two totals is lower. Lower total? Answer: 205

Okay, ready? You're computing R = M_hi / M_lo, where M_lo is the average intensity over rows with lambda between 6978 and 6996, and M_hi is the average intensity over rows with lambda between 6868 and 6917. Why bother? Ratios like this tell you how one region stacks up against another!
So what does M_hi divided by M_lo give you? 1.04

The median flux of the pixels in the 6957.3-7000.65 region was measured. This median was 15.4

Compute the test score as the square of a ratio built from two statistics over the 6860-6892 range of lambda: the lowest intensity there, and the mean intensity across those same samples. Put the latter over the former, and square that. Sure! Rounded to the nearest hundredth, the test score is 1.07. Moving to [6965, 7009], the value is 1.30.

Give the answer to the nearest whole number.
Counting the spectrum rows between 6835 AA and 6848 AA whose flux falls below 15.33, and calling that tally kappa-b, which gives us 0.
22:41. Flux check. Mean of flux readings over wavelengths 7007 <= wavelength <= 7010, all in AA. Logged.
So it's 13.2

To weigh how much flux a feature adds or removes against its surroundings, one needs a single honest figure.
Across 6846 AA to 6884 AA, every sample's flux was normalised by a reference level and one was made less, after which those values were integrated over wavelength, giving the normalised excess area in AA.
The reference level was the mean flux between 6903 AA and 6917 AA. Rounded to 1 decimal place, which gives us -1.4 AA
